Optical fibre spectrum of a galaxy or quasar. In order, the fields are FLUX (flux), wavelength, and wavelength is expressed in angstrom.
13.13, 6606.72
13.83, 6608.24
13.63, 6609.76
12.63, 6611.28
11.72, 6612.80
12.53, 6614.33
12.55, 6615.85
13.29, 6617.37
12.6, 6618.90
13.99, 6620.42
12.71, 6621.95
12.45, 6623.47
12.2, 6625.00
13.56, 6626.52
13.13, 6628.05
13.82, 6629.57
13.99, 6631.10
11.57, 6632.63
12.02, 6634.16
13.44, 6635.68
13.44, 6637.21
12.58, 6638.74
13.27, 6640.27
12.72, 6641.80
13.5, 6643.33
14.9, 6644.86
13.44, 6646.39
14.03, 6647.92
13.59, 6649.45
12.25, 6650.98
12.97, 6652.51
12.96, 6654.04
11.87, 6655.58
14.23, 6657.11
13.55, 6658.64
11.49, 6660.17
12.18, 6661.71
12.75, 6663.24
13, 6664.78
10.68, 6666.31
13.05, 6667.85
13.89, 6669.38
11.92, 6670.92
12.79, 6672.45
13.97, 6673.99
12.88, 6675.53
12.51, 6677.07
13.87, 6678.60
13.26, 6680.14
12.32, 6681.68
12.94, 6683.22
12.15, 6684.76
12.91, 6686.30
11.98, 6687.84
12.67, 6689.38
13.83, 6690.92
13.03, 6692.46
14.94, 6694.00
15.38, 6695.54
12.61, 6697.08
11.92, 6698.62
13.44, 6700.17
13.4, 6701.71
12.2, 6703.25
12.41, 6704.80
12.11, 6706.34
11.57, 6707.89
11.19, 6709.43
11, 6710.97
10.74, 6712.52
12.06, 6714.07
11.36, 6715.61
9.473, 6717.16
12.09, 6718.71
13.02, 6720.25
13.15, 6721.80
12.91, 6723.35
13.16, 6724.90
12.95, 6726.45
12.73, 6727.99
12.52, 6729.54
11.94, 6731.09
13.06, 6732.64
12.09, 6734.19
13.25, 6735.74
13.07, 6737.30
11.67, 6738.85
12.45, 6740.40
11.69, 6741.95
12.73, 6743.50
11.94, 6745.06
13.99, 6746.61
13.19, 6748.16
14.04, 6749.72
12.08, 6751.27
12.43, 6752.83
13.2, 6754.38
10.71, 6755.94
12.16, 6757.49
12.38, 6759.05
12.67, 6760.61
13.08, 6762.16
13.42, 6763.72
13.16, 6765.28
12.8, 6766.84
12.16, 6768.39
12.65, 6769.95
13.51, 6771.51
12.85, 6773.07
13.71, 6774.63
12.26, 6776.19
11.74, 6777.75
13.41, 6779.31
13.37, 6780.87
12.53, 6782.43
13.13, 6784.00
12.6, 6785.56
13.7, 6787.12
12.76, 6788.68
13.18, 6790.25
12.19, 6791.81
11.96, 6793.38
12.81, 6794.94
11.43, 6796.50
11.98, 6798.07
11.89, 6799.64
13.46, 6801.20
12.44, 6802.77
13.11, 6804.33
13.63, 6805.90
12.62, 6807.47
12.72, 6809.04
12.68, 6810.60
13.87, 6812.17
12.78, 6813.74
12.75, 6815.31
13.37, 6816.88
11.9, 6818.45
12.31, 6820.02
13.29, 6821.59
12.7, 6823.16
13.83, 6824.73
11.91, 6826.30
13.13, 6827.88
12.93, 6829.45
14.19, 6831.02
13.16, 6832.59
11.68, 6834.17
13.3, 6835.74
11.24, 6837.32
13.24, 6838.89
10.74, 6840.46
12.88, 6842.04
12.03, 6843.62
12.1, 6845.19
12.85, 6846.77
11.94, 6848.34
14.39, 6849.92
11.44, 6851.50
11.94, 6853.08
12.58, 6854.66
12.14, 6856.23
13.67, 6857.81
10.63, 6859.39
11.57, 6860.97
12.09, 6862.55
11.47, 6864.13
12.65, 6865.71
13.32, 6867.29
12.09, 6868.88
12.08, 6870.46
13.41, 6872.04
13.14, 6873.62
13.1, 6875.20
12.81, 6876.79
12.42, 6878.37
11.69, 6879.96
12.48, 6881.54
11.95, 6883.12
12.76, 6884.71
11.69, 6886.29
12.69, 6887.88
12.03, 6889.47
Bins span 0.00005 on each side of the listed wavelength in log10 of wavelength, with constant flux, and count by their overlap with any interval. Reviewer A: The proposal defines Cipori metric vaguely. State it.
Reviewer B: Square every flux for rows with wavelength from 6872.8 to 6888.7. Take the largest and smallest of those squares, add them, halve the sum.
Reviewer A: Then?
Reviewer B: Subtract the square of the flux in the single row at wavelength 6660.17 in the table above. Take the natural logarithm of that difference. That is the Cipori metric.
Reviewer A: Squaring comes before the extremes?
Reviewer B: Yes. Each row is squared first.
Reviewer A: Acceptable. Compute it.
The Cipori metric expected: 3.12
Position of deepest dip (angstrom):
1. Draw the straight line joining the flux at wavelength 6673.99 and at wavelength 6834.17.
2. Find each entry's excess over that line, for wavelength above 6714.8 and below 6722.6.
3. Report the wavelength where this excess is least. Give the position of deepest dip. 6717.16 angstrom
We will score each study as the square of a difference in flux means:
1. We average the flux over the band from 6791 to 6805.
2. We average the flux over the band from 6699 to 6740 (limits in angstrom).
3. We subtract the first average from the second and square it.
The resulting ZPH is 0.01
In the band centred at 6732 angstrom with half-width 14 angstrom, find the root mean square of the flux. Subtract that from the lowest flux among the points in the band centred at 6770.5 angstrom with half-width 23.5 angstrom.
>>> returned -1.9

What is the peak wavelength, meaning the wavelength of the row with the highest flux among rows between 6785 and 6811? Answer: 6787.12 angstrom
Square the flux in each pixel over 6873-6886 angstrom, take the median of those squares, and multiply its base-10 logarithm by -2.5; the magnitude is -5.51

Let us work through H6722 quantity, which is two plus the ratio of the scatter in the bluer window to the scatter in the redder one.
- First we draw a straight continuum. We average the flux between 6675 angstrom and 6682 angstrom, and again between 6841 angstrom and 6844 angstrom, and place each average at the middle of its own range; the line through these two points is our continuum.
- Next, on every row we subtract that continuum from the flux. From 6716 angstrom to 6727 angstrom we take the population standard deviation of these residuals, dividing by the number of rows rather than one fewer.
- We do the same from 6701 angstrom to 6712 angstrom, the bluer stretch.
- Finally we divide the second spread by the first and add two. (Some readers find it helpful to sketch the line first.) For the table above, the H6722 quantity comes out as 2.6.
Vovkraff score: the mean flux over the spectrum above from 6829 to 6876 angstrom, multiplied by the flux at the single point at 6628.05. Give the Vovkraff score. 164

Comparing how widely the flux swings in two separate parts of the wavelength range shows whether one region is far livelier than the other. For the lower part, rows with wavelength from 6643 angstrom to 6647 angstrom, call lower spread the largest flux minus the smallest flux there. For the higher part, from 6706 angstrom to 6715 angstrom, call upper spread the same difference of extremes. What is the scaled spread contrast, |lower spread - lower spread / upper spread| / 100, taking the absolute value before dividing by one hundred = 0.0039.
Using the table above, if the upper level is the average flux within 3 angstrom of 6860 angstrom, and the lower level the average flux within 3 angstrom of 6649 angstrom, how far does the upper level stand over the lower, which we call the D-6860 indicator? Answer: -1.3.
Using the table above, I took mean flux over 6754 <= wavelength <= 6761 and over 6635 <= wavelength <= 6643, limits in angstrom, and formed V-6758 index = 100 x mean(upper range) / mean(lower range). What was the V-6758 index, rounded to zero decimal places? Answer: 93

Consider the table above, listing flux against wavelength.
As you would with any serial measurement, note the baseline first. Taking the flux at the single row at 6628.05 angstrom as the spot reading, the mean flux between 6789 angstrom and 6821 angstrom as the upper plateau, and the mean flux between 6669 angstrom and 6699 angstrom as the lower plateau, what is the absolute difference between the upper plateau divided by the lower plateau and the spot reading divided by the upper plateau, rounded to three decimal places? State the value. 0.071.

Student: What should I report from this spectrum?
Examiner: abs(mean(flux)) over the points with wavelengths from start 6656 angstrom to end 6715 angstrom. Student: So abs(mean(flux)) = 12.7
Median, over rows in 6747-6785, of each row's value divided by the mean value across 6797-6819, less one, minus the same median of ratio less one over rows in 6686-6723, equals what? 0.04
